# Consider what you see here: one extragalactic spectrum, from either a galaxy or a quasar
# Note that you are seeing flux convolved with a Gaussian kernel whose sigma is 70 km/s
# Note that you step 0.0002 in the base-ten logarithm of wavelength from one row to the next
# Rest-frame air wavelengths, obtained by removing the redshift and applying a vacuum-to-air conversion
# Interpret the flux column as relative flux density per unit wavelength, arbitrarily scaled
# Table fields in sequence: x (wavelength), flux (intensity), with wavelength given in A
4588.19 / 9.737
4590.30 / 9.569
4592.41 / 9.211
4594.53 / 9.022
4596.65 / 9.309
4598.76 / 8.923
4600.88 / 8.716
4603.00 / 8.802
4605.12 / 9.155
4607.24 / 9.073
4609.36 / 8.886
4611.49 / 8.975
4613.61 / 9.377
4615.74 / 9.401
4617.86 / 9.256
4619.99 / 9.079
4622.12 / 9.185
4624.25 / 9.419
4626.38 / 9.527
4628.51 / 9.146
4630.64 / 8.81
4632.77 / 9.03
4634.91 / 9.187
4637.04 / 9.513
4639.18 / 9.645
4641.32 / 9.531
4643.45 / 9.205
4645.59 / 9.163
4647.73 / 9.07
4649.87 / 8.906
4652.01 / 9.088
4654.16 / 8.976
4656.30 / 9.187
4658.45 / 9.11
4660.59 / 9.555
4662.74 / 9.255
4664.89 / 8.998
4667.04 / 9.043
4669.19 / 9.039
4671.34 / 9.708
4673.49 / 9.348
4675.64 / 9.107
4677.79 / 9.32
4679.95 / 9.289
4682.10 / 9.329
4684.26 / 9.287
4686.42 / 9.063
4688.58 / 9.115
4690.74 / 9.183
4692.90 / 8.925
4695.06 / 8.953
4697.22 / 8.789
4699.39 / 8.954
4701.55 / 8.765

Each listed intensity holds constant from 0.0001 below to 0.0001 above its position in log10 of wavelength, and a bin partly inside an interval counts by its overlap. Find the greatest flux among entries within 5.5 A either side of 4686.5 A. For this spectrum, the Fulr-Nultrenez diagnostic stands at 9.329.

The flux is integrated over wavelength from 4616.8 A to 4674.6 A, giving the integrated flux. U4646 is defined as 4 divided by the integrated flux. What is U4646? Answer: 0.008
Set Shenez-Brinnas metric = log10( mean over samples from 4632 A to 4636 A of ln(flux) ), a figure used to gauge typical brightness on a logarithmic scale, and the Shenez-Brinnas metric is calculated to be 0.344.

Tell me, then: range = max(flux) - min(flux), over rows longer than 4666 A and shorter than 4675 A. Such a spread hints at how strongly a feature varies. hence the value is 0.67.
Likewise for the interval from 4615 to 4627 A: 0.45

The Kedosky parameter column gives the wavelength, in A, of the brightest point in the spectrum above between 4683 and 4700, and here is 4684.26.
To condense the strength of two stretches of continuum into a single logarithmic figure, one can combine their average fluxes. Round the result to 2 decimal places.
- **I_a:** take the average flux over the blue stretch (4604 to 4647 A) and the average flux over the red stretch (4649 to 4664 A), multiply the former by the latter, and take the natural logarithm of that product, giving 4.44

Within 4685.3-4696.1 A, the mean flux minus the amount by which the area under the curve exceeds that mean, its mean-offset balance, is -79.6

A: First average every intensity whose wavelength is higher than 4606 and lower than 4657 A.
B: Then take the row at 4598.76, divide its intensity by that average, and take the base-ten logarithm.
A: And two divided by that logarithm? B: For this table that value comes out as -154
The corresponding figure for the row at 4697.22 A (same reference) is -102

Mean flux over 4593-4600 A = 9.08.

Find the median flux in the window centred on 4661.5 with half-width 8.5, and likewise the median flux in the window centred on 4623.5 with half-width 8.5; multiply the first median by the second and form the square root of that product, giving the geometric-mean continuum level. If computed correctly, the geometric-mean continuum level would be 9.15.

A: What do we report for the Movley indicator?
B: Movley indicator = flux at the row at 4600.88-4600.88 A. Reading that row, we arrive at 8.716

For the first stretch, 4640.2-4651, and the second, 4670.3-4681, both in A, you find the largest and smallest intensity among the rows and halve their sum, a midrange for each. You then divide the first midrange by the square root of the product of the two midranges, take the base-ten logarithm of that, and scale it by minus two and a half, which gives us 0.011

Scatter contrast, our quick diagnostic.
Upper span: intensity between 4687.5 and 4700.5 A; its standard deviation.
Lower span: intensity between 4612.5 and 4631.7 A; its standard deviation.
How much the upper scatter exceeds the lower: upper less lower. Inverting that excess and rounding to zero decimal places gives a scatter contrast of -13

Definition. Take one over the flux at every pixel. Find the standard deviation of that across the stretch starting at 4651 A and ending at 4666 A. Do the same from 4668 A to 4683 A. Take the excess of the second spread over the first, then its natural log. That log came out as -8.9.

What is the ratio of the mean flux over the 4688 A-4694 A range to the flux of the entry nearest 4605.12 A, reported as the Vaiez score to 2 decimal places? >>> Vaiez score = 0.99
